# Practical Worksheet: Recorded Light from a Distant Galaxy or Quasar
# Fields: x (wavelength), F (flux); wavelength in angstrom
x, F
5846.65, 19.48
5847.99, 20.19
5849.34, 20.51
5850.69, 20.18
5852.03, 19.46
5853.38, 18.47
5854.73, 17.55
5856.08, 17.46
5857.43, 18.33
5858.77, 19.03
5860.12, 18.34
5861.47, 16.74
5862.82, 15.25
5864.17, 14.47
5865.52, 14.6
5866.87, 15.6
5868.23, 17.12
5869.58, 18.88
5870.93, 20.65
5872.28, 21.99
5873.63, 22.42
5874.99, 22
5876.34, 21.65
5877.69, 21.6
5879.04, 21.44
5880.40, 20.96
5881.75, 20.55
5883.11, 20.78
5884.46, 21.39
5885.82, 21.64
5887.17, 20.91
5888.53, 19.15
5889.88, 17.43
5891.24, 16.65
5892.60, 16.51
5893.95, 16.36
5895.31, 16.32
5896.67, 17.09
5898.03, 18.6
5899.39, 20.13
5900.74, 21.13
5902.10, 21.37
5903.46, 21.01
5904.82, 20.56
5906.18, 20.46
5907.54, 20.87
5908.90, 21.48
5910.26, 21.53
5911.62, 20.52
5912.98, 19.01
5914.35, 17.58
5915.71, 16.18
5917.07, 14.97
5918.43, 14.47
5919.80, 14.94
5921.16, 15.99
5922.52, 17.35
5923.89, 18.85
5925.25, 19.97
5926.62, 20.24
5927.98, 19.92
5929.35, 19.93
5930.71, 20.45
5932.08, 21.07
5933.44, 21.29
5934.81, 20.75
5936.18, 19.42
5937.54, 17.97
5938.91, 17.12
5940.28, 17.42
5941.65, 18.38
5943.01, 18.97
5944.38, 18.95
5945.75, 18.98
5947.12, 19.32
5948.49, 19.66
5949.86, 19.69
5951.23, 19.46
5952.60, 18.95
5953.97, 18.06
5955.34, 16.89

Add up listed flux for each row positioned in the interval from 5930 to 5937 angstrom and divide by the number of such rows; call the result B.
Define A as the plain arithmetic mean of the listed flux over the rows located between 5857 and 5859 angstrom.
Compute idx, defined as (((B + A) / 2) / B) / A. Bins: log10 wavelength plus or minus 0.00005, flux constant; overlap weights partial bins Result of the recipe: 0.0510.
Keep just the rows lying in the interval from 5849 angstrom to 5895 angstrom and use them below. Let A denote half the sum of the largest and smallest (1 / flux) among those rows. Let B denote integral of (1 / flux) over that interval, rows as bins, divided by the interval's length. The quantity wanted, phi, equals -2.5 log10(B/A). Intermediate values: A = 0.057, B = 0.0536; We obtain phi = 0.065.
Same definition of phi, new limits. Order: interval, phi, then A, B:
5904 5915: 0.046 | 0.052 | 0.0495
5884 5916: 0.036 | 0.054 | 0.0522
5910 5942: 0.059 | 0.058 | 0.0547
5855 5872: 0.006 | 0.059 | 0.0585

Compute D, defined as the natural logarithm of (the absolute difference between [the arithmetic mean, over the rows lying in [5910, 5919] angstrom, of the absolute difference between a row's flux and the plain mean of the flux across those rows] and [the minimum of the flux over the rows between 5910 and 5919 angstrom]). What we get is 2.50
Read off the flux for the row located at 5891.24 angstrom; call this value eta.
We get 16.65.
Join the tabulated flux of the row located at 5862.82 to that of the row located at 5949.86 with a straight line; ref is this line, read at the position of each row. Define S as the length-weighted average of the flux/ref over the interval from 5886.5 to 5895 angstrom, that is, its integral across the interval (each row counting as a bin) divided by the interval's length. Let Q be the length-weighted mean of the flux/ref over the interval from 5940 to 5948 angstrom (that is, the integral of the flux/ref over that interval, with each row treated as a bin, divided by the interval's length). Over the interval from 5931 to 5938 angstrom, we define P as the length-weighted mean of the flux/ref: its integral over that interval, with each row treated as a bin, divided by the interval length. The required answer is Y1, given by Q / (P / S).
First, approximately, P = 1.07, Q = 0.97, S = 1.07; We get 1.0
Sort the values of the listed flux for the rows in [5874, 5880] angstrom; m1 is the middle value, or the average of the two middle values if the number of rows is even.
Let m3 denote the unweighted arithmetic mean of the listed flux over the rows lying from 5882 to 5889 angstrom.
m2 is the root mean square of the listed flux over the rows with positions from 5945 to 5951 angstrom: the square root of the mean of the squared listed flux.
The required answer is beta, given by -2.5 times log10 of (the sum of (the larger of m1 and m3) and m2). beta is -4.03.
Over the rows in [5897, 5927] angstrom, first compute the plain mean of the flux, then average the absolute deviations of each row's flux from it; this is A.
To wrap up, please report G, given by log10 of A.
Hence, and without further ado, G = 0.30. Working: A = 2.0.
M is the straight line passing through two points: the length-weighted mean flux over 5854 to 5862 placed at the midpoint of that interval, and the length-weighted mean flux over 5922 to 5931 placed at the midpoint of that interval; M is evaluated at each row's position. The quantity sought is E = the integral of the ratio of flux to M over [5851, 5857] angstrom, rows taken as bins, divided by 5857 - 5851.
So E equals 1.03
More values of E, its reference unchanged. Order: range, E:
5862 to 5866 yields 0.82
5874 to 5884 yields 1.16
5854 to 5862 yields 1.00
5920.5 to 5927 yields 0.95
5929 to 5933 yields 1.05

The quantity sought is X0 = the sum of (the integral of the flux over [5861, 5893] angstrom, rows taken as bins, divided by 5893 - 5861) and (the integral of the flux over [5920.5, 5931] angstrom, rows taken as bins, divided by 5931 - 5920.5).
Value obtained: 38.3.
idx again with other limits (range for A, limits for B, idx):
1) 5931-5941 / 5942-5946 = 0.0523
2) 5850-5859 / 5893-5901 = 0.0542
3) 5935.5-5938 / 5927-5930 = 0.0518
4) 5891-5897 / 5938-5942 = 0.0585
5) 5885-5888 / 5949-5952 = 0.0490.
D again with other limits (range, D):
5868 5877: 2.75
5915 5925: 2.59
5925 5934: 2.97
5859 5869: 2.59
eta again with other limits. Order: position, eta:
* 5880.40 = 20.96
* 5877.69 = 21.6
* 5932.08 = 21.07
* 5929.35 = 19.93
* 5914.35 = 17.58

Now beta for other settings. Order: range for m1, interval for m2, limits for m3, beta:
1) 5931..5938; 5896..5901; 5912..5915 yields -4.01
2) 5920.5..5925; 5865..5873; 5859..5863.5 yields -3.88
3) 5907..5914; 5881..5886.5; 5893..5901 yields -4.06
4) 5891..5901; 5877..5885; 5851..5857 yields -3.99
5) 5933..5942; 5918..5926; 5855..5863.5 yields -3.87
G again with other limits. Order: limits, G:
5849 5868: 0.21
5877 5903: 0.27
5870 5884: -0.27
